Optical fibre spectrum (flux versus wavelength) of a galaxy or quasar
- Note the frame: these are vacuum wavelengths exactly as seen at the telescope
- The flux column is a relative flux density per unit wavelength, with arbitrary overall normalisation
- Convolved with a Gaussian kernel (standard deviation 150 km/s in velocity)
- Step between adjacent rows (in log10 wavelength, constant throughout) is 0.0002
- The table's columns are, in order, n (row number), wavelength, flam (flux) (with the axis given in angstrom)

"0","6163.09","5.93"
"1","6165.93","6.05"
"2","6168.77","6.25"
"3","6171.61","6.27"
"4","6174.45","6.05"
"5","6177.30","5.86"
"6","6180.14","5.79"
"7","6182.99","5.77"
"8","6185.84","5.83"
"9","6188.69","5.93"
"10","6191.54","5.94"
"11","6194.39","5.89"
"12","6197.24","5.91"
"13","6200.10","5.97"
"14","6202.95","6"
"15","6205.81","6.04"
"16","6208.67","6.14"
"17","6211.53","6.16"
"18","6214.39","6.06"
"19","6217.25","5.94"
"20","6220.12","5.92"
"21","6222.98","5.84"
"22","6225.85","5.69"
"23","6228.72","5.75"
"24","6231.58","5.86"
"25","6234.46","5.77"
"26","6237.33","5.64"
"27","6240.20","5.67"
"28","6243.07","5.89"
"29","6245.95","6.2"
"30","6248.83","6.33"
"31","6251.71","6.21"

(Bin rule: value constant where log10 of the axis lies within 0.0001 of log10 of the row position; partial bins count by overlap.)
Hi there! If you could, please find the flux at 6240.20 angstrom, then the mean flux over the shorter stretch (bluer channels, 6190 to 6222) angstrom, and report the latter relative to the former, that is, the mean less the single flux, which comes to 0.3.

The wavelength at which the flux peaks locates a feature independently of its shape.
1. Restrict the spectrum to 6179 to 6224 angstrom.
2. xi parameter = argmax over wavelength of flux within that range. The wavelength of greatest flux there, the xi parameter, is 6211.53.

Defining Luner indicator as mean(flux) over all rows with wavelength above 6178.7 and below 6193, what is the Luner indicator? 5.85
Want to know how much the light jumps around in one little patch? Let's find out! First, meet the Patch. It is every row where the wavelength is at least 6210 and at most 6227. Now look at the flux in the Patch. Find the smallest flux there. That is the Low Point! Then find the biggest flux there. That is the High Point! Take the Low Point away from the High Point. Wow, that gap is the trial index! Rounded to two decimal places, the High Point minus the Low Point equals 0.47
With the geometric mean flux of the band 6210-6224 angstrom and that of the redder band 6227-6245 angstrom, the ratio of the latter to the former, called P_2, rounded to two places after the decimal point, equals 0.96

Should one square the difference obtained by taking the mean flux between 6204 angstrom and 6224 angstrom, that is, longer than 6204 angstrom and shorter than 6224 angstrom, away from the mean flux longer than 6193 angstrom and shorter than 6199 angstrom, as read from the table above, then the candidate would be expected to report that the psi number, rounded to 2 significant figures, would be 0.013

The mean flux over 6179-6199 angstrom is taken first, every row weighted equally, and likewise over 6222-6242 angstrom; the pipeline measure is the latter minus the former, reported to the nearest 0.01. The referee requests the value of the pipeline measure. -0.12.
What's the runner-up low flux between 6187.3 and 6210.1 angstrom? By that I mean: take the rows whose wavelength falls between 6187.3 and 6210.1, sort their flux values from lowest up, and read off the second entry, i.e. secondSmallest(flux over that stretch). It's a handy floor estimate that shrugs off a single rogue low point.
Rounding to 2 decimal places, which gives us 5.91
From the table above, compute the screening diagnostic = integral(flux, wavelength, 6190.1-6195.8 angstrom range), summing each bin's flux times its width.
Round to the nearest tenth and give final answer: 33.7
